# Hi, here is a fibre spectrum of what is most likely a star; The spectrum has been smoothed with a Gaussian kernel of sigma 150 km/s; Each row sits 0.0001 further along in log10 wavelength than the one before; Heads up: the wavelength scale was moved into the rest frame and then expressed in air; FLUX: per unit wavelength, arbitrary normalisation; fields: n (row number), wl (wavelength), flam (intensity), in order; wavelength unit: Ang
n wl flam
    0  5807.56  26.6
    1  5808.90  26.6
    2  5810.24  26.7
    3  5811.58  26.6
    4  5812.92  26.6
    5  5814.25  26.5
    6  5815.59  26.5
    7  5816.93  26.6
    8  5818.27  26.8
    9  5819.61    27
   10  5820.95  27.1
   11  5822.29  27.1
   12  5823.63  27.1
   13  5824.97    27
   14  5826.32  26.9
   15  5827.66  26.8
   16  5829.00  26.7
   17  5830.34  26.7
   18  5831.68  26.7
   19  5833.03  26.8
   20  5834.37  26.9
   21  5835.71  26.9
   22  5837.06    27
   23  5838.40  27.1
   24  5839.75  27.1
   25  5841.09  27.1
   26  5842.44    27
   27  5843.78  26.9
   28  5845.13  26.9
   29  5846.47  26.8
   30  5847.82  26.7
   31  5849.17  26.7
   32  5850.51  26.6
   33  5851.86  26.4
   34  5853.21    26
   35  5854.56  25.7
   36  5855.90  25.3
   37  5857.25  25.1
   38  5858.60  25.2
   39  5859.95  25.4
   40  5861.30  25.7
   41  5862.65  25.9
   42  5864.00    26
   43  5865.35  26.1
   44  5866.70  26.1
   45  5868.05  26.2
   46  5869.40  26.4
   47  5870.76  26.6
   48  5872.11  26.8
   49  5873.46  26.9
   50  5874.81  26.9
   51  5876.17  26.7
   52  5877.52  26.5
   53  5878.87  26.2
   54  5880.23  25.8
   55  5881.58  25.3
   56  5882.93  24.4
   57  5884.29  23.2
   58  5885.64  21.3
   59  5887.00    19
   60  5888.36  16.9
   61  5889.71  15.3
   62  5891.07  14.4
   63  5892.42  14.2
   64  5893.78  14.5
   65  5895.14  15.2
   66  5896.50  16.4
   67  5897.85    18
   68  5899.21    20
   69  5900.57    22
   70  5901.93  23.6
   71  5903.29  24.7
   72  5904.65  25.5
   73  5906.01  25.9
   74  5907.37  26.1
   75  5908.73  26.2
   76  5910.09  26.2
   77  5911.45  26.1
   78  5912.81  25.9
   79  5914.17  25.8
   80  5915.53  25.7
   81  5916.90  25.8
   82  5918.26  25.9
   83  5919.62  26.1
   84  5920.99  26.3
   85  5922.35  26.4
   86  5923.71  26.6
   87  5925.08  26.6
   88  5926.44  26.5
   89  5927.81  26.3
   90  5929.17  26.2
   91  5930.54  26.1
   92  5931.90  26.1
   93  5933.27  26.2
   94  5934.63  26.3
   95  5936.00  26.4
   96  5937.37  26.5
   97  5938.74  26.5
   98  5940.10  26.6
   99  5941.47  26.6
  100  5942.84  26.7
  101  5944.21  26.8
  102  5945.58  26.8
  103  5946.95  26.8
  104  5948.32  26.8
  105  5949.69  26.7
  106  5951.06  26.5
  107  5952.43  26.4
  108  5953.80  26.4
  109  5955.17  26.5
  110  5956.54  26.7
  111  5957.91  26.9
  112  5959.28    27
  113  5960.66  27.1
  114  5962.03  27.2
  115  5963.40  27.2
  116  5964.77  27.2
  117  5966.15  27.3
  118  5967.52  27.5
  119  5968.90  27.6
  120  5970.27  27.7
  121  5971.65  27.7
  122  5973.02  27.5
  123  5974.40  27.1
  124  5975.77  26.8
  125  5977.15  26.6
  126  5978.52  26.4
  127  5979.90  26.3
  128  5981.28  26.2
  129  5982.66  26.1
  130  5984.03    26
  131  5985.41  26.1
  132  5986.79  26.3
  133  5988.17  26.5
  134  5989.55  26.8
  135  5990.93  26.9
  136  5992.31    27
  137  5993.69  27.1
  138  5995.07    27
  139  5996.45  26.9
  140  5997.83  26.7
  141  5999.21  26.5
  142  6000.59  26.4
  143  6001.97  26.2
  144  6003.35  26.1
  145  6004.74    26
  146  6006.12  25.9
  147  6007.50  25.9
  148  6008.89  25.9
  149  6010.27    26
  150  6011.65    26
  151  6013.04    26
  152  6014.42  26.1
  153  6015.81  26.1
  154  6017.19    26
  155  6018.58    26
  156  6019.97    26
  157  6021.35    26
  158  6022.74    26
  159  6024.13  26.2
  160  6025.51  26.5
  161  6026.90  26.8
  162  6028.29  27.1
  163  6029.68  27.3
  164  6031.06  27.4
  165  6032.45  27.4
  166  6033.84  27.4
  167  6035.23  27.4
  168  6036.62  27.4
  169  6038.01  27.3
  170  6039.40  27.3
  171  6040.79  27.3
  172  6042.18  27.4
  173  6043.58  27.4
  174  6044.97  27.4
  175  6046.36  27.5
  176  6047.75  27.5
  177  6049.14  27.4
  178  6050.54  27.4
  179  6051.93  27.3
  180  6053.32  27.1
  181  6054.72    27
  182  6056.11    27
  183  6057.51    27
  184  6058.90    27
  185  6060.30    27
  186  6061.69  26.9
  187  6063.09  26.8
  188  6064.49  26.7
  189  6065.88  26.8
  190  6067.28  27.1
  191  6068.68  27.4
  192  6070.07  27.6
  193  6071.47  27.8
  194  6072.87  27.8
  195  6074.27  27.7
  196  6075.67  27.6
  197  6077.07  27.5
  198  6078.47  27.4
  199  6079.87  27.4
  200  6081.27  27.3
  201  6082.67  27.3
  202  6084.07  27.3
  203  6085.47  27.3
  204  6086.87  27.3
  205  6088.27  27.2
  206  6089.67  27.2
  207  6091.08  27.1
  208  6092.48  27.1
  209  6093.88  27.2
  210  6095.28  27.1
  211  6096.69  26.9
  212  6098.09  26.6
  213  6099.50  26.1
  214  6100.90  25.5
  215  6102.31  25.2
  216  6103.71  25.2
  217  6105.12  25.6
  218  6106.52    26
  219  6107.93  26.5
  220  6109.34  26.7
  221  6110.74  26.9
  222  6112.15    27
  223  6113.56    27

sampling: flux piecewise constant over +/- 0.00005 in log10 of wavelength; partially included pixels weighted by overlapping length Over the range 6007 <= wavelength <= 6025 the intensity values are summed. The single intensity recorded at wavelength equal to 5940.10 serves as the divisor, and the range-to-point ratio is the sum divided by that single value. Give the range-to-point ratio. 12.7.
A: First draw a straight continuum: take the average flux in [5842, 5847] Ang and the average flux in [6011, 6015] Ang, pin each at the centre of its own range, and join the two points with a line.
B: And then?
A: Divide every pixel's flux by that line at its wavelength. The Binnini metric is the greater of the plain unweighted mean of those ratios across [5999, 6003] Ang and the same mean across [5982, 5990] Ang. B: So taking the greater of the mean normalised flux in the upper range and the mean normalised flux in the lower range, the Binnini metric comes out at 1.01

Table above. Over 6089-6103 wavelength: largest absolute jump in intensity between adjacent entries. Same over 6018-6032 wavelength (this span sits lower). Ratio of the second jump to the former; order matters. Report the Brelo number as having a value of 0.5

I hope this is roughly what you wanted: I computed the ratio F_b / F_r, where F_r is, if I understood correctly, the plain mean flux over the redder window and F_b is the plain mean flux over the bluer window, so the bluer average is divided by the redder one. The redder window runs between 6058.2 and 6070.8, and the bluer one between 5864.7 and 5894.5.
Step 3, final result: 0.85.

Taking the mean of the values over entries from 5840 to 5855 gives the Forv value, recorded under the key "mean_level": 26.6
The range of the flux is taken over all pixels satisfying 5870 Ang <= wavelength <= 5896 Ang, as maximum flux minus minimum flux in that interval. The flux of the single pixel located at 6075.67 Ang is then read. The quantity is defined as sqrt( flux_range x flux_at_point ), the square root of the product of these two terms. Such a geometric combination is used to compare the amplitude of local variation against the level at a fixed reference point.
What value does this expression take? 19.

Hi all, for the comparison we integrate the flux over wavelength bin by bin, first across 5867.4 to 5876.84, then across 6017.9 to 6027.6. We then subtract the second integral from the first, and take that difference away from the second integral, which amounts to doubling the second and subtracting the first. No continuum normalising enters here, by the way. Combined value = 257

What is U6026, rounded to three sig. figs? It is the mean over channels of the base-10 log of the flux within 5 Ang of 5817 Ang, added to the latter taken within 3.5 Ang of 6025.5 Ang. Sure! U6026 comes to 2.85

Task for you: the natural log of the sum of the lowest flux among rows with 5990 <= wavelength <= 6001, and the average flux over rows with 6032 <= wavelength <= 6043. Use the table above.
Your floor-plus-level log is 3.98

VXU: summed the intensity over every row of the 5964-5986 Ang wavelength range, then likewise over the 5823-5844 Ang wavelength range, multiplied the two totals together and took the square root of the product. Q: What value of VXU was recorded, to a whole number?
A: 430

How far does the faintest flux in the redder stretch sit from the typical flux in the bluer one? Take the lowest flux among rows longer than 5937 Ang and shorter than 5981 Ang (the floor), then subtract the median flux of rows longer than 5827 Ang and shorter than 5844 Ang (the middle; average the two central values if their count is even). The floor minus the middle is -0.6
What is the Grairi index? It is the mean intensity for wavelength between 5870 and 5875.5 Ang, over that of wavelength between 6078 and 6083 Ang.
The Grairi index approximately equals 0.98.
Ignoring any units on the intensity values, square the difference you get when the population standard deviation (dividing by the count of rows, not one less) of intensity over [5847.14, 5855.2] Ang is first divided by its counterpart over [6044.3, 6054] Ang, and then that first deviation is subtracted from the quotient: 7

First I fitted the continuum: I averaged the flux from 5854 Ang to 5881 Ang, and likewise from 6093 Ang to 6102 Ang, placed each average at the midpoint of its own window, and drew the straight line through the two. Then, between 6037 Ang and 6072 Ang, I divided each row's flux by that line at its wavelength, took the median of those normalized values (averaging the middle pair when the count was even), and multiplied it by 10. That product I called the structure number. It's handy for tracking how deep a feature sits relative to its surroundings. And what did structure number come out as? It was 10.3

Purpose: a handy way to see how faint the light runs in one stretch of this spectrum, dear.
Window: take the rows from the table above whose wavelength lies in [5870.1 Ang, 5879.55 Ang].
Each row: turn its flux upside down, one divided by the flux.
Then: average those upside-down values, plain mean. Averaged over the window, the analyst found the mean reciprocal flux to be 0.0375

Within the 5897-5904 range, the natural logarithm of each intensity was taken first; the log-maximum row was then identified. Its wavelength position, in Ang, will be 5903.29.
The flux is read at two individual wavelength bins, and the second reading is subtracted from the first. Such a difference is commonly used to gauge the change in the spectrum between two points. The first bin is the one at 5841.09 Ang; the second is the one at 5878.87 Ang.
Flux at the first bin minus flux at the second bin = 0.90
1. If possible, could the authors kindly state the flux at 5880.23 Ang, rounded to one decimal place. 25.8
